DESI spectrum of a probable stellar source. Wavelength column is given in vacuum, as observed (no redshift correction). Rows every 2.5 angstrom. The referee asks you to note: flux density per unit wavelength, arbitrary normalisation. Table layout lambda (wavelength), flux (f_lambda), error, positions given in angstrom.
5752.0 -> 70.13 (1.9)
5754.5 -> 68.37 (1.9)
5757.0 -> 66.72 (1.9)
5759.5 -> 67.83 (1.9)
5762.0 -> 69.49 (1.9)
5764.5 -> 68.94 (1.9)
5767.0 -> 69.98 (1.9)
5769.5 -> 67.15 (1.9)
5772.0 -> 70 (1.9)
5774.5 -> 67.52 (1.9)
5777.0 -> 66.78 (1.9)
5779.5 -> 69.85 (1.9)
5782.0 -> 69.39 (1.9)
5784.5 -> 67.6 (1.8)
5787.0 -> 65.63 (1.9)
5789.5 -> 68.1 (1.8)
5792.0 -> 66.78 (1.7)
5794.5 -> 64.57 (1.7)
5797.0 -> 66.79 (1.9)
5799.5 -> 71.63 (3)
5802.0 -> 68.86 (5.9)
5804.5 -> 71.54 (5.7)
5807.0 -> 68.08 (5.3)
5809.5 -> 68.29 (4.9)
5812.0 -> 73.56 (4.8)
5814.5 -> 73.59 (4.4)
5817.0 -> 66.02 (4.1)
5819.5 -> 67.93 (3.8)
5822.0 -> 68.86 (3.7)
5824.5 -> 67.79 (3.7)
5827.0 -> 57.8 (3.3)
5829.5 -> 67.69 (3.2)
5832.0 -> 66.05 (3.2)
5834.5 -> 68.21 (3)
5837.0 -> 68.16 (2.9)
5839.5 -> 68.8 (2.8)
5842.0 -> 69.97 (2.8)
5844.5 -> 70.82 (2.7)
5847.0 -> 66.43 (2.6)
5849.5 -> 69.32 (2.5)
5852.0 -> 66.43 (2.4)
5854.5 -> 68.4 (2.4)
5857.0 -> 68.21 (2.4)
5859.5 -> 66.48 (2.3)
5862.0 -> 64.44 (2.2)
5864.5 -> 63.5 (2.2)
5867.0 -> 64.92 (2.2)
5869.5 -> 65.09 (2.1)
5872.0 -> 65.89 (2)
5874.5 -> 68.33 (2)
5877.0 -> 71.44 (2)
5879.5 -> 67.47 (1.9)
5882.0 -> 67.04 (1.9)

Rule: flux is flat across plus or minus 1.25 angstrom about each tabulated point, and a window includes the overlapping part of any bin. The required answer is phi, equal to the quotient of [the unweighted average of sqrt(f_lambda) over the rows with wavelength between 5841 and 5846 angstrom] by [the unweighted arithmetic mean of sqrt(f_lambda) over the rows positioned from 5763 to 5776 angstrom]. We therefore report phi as 1.01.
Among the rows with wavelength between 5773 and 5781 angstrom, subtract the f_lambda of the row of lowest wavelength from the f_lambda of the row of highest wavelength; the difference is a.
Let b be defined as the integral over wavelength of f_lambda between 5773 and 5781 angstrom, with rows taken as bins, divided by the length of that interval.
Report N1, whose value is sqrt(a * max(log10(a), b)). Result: 13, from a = 2.3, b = 68.2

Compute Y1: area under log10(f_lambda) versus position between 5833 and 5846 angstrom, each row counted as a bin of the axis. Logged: 23.9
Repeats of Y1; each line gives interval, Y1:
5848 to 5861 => 23.8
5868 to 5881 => 23.8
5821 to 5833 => 21.8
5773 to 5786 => 23.8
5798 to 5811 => 24.0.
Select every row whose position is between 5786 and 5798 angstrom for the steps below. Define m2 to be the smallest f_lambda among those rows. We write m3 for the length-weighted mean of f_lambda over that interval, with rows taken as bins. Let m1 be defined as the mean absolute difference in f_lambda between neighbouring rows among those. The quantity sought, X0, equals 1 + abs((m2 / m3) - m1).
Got 2.1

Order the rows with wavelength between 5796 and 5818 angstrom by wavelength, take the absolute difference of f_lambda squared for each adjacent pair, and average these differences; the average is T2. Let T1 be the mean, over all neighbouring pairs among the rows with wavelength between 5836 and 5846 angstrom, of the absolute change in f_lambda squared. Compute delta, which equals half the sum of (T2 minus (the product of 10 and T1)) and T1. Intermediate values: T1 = 123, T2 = 469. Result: -320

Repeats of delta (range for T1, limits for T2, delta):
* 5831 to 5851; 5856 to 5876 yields -978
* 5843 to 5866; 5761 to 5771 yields -1192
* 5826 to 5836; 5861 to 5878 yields -2526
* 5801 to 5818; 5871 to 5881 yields -1804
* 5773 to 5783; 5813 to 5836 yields -587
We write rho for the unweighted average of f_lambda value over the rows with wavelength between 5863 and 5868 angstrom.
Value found 64.2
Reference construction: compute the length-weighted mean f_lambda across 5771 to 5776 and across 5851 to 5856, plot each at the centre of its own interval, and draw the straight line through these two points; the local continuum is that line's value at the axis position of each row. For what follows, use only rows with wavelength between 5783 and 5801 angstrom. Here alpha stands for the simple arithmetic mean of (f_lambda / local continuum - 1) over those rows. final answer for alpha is -0.015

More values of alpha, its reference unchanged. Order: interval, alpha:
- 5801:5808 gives 0.019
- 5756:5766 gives -0.008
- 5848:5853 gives 0.005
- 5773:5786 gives -0.004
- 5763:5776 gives 0.001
